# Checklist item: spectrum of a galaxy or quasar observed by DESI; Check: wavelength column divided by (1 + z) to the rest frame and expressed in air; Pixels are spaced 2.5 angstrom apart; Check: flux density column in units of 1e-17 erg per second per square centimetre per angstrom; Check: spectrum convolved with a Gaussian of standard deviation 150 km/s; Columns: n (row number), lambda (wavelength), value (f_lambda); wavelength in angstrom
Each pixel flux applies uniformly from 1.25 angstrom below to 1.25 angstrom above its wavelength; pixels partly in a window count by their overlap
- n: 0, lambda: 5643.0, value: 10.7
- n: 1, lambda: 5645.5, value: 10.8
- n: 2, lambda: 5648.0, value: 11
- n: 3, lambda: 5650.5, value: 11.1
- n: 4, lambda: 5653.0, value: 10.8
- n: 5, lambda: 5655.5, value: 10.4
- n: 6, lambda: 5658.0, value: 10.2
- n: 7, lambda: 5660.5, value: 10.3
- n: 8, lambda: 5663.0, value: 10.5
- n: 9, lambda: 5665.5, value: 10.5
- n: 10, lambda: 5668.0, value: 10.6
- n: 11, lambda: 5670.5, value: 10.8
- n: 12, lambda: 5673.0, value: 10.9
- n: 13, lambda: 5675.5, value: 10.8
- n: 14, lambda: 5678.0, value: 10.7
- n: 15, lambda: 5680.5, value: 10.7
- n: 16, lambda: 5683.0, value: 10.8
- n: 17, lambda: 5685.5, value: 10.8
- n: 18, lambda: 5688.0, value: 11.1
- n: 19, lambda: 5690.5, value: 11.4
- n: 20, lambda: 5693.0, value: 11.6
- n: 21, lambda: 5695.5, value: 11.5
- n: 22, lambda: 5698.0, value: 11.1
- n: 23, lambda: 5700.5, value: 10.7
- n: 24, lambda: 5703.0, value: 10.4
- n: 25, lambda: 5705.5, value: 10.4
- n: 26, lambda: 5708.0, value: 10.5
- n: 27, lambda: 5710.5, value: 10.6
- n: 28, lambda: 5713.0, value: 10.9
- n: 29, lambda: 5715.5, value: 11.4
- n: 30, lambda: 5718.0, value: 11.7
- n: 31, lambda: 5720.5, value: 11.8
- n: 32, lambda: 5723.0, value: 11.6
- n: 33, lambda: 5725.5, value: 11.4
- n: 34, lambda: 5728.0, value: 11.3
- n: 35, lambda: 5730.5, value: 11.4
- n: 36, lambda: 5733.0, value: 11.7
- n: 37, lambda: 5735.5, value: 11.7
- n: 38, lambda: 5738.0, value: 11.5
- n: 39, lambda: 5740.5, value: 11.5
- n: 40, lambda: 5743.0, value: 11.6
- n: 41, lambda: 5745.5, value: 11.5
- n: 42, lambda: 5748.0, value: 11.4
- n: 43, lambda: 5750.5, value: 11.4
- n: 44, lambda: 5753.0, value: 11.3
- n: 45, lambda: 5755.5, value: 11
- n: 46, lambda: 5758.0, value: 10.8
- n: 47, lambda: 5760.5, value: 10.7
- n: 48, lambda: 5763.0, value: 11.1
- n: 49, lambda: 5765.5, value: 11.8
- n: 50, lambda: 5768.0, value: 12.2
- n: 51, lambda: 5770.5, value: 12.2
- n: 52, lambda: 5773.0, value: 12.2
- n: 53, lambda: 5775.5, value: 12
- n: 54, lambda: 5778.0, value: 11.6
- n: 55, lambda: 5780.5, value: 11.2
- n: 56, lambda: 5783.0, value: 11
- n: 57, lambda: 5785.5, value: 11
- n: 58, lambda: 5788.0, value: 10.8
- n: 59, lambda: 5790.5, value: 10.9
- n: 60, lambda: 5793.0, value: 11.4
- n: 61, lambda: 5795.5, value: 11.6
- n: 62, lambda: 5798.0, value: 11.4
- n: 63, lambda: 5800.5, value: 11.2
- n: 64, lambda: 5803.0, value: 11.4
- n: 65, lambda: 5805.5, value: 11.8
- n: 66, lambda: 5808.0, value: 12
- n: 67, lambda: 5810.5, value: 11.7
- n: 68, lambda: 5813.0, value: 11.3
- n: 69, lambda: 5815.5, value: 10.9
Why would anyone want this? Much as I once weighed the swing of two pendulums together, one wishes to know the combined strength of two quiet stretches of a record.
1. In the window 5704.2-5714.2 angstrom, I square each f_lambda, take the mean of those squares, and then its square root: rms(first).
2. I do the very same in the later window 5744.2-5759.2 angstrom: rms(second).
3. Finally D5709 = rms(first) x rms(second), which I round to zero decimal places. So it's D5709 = 119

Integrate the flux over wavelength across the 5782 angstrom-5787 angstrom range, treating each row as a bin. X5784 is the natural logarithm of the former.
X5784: 4.01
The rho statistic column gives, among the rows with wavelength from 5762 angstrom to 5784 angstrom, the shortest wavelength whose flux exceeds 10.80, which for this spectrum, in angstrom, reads 5763.0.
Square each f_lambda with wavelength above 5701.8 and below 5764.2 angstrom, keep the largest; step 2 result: 139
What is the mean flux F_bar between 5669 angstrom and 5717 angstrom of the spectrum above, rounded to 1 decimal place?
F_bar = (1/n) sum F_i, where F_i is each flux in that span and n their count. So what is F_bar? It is 10.9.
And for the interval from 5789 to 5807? 11.4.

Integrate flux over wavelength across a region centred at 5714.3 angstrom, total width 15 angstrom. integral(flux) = 167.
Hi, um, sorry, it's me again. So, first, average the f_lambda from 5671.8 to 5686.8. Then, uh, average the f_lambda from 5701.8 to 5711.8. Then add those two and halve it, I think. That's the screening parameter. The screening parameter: 10.6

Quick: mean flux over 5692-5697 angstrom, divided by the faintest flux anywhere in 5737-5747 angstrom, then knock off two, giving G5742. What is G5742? -1.00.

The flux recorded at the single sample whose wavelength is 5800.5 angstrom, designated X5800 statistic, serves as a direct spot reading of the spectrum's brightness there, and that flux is 11.2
